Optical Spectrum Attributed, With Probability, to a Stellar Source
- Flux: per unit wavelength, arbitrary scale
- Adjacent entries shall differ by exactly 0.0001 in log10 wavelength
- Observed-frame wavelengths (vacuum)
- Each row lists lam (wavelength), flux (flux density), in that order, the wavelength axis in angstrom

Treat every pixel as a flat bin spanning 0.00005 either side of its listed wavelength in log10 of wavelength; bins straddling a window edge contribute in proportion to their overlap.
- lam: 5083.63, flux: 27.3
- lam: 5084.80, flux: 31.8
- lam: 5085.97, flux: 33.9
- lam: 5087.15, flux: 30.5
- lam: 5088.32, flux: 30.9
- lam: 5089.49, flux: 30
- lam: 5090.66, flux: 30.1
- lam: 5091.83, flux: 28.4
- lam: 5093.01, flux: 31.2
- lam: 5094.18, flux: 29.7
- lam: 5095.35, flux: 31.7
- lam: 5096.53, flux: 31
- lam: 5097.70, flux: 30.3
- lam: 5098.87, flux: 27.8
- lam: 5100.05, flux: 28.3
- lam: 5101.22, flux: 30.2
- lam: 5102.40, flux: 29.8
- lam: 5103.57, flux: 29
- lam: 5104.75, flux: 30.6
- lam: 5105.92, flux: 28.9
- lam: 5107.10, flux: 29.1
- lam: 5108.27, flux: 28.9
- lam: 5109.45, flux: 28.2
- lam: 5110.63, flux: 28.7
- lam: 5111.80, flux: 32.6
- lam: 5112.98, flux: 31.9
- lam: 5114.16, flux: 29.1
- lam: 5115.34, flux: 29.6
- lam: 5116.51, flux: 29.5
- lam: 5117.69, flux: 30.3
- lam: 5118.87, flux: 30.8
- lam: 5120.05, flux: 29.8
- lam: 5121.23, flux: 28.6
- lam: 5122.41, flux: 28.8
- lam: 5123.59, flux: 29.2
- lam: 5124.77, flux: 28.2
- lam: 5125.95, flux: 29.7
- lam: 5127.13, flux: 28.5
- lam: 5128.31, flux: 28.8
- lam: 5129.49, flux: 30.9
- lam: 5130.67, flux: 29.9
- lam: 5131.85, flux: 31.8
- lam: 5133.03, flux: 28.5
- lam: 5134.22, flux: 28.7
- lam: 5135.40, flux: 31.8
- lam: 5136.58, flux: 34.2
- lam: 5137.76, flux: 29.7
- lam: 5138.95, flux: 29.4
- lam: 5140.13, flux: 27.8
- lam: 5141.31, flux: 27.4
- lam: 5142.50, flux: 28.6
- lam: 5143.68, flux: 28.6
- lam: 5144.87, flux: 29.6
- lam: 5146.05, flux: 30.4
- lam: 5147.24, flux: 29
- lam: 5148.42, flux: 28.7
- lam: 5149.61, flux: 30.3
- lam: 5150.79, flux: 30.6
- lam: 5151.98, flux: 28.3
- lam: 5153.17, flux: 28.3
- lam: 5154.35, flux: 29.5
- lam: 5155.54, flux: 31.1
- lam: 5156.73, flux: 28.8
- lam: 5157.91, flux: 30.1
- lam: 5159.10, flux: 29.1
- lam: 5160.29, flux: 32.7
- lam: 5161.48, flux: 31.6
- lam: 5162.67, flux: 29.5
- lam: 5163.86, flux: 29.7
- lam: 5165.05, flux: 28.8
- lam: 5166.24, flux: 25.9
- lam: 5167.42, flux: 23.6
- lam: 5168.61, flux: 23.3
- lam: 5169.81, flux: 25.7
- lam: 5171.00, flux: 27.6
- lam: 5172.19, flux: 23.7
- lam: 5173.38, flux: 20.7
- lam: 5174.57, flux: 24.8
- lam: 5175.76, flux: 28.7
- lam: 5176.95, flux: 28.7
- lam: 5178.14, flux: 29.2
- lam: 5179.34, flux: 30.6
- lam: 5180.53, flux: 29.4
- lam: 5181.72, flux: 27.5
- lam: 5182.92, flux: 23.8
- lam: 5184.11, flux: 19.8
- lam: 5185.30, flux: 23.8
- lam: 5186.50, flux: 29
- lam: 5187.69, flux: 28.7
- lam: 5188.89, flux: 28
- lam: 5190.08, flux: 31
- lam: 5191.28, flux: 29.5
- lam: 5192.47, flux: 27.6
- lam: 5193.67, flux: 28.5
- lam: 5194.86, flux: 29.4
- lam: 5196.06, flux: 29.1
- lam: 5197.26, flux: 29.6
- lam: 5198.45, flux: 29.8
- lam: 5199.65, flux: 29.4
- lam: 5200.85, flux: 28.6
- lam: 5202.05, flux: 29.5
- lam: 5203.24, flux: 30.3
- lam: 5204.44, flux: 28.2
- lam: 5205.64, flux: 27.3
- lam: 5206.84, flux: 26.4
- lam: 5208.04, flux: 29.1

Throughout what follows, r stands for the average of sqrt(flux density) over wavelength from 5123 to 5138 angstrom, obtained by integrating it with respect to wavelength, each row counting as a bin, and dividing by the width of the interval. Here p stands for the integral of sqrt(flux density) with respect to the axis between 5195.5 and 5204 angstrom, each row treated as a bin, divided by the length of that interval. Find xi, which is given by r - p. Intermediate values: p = 5.43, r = 5.48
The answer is 0.05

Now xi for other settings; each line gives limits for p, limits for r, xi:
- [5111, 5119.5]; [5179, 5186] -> -0.47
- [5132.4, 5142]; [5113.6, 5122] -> 0.00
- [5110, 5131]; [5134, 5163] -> 0.00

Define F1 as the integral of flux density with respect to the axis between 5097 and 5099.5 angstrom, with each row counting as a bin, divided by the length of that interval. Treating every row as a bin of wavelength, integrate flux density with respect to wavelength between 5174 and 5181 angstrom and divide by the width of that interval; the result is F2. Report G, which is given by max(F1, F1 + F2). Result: 57.7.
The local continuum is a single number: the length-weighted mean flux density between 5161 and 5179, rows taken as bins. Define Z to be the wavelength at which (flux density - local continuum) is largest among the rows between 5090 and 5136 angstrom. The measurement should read 5111.80 angstrom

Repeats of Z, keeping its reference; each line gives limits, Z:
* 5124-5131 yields 5129.49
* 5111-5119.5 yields 5111.80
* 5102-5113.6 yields 5111.80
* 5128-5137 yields 5136.58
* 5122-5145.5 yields 5136.58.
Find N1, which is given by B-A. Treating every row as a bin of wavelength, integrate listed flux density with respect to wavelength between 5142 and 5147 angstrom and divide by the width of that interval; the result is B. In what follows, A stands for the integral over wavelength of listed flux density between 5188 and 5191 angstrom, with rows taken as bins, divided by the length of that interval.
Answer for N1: -0.1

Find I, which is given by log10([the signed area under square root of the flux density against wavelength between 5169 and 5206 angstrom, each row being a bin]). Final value 2.29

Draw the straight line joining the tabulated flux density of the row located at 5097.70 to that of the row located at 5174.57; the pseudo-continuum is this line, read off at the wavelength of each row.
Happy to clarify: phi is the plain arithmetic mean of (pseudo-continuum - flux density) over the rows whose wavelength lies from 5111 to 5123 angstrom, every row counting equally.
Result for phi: -1.2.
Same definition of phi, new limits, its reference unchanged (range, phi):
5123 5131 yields -1.1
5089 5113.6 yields 0.2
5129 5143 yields -2.3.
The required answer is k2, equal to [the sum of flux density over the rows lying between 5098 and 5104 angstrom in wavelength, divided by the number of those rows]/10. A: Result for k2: 2.90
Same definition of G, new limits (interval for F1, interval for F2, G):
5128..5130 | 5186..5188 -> 58.9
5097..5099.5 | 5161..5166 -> 58.7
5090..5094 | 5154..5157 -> 59.8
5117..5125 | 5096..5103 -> 59.0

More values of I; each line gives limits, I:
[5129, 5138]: 1.70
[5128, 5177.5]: 2.42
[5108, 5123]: 1.91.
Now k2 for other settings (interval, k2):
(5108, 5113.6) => 3.01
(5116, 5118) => 2.99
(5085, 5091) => 3.11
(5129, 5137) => 3.08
